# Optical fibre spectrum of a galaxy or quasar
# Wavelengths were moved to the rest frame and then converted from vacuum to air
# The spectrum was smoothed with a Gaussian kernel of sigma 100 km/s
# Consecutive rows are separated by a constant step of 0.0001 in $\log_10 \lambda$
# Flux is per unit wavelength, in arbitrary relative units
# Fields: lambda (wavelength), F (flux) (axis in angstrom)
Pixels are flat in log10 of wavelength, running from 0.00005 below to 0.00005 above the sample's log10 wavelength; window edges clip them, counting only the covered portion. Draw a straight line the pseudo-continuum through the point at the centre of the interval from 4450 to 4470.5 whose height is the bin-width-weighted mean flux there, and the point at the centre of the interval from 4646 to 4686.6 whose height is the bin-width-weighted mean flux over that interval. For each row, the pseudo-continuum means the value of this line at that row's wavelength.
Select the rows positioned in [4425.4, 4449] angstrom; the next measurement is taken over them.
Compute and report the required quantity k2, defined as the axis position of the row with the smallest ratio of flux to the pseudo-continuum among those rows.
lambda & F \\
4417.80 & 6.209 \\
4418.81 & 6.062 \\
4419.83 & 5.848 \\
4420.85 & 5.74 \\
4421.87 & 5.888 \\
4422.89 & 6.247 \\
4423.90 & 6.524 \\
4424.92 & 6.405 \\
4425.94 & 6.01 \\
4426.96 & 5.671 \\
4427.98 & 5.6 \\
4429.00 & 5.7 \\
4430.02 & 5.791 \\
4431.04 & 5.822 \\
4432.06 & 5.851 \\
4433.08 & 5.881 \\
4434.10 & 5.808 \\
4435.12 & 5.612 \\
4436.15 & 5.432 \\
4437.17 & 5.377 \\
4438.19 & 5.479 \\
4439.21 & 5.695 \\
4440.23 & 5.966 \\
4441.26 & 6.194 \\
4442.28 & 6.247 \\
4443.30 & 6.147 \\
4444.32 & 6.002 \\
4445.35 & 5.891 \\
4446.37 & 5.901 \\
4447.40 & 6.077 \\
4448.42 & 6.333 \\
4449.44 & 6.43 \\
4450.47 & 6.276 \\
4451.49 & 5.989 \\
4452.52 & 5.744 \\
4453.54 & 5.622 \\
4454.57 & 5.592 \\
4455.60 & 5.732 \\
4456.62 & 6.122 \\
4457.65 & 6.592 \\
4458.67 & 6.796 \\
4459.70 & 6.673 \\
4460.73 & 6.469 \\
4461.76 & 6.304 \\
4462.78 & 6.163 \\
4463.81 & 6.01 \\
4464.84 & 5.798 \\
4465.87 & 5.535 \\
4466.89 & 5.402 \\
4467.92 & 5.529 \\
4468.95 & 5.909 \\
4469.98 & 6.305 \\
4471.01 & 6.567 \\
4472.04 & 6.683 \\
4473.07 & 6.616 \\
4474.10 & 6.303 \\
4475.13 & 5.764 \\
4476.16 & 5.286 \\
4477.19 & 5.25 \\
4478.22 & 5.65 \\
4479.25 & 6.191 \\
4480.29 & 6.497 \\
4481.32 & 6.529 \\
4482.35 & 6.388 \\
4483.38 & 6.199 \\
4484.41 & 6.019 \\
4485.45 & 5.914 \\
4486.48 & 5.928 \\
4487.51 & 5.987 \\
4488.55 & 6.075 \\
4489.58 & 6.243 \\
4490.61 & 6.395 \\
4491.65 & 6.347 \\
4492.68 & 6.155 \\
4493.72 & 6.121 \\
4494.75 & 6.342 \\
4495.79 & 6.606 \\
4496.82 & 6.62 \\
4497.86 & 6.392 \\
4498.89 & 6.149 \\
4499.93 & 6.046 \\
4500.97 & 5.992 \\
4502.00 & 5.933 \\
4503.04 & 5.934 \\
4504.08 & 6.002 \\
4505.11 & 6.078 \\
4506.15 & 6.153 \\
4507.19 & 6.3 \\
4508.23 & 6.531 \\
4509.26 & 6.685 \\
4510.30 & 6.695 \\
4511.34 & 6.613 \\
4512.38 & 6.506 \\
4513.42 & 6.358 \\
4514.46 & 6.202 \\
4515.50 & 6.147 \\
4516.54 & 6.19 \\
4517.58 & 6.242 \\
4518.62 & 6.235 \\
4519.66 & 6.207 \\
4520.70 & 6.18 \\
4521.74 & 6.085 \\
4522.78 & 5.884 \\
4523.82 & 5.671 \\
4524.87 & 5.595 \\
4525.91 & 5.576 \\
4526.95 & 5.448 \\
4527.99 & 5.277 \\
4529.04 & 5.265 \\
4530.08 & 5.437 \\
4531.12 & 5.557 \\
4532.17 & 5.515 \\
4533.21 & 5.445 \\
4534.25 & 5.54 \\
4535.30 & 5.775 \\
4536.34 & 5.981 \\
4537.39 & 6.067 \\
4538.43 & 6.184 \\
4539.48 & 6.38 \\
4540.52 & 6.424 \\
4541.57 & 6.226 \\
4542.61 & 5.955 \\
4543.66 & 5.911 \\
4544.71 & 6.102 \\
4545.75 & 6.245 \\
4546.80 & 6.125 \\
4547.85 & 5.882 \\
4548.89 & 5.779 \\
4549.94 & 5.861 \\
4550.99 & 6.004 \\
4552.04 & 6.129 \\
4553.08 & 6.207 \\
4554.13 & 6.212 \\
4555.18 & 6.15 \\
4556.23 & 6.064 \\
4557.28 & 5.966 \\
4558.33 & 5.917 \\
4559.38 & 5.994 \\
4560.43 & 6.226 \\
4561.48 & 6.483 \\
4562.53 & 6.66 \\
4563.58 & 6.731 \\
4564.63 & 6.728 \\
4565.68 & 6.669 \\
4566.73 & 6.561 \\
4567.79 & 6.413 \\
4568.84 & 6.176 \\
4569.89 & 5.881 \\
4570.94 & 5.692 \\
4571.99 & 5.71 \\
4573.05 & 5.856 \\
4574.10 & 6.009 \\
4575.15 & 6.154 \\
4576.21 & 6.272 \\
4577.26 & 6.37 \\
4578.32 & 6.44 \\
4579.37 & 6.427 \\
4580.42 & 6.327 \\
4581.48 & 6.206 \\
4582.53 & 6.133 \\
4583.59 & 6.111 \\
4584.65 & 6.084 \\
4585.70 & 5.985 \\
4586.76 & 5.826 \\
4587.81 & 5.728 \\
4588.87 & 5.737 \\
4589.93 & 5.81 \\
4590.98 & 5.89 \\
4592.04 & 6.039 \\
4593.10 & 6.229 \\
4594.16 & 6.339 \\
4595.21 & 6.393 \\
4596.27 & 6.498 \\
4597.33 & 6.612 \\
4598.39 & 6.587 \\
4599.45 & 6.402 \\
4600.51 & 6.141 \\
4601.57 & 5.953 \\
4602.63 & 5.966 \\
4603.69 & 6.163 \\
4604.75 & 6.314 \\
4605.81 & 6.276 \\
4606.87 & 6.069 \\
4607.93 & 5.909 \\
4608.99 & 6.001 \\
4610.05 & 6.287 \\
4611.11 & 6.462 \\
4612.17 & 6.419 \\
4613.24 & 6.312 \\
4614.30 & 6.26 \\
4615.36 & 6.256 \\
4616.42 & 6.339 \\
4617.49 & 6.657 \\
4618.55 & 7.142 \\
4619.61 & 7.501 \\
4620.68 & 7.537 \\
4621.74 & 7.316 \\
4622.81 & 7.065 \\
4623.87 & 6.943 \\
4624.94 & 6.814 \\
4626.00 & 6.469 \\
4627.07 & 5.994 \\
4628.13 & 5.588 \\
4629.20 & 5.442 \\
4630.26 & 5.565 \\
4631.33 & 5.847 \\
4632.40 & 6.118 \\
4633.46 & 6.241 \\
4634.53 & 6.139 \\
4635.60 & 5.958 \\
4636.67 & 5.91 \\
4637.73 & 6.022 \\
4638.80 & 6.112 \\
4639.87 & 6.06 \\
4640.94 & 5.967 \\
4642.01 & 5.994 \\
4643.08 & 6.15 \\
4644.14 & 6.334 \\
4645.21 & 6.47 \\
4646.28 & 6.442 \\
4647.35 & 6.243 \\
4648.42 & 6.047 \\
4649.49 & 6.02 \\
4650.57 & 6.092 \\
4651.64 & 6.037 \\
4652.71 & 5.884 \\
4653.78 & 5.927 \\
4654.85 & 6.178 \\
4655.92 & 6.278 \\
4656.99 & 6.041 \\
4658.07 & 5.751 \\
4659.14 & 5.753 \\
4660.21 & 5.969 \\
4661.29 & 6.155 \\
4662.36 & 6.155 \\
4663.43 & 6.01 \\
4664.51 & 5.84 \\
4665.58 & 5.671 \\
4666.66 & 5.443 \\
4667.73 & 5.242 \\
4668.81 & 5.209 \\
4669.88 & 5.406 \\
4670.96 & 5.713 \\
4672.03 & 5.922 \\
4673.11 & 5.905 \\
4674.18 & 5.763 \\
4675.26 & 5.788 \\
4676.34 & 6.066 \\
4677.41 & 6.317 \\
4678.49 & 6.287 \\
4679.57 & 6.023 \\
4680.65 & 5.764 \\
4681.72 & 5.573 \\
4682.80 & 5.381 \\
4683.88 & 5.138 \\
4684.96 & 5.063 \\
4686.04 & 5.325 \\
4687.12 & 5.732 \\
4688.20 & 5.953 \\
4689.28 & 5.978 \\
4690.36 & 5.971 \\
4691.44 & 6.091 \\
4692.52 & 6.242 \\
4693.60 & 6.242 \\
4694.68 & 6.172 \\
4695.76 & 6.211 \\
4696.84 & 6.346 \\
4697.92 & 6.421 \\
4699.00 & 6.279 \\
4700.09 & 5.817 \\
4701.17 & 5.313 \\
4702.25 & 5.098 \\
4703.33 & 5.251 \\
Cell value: 4437.17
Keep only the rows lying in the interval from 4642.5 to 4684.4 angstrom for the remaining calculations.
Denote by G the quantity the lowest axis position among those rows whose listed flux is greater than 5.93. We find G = 4643.08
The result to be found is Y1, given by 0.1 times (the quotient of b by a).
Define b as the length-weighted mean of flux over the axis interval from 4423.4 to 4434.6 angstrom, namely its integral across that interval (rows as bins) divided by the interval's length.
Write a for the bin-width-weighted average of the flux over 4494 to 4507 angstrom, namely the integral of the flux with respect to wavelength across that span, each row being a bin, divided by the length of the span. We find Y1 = 0.0955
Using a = 6.19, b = 5.91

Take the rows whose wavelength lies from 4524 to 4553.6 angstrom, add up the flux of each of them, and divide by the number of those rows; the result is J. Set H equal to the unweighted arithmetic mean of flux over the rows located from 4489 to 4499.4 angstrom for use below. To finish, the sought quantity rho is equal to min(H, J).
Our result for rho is 5.85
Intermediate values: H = 6.34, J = 5.85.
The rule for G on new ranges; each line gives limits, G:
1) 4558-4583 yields 4559.38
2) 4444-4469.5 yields 4444.32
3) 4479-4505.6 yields 4479.25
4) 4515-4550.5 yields 4515.50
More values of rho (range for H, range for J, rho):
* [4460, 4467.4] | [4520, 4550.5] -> 5.84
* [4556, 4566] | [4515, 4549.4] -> 5.89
